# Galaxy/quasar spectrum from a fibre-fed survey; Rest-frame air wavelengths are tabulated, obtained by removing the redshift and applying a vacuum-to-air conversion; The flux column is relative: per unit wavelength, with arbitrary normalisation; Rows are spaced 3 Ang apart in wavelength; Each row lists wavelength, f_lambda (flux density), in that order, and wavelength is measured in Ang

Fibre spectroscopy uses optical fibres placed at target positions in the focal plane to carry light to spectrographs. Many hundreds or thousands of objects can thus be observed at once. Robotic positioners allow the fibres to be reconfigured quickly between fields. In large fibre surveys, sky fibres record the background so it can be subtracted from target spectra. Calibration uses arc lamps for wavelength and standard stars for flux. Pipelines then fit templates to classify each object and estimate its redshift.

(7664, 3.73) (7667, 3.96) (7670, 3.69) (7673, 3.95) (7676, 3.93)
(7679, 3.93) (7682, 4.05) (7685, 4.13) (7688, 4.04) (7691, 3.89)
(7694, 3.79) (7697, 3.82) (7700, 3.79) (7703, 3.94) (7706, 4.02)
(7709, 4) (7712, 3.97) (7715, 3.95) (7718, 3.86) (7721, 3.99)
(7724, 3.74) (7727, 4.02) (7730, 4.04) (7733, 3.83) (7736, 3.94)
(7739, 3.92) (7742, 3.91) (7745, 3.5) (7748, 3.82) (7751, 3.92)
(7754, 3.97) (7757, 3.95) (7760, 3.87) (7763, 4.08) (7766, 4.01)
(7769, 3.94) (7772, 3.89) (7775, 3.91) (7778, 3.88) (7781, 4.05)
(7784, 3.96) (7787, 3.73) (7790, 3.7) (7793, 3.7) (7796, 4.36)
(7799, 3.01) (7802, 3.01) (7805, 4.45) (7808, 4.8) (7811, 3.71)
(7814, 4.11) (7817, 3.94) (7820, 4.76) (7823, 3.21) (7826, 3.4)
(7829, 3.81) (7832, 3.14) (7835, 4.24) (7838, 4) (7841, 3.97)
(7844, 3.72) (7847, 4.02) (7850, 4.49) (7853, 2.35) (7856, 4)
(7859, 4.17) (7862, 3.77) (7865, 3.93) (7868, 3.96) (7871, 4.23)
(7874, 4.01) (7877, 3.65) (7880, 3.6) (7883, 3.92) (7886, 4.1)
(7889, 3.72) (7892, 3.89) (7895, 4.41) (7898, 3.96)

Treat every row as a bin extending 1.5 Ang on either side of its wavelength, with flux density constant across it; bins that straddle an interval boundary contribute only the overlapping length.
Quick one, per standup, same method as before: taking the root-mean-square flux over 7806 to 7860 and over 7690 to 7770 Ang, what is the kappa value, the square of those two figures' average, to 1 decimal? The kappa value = 15.3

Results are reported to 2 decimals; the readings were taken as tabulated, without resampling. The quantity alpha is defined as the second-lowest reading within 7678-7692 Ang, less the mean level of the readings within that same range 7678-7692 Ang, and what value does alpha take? -0.08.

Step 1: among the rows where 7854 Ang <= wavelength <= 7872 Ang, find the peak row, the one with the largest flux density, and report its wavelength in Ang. 7871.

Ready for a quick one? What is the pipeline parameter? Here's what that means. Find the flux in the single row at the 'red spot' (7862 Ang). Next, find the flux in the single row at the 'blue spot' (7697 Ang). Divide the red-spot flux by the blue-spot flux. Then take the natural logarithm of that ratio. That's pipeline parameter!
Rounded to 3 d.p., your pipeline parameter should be -0.013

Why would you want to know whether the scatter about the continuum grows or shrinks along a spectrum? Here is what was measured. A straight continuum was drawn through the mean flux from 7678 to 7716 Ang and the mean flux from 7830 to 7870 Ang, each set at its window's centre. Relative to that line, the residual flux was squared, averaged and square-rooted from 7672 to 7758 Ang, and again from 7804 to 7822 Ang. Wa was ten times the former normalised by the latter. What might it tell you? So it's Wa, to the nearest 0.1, 1.9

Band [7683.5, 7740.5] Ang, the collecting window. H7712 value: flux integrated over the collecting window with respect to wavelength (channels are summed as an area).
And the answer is 224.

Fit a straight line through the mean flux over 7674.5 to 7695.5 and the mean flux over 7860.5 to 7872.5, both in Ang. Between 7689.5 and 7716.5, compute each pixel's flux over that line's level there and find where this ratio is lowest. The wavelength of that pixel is 7700 Ang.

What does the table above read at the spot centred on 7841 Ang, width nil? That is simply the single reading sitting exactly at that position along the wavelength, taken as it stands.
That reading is 3.97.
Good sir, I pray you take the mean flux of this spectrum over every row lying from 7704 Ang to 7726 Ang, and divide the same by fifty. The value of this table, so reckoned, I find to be 0.0787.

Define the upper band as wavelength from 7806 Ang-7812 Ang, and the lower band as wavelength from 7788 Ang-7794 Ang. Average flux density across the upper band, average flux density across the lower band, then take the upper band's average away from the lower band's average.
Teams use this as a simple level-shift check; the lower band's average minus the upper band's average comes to -0.6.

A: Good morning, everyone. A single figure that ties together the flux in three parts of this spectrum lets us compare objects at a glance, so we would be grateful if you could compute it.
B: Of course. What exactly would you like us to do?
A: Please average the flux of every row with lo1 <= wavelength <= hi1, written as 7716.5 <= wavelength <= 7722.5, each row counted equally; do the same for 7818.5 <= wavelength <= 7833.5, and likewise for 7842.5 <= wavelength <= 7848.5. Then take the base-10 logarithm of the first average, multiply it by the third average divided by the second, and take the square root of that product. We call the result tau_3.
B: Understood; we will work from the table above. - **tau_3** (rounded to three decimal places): 0.792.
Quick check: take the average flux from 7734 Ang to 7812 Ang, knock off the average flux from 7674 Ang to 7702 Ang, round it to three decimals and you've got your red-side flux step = -0.046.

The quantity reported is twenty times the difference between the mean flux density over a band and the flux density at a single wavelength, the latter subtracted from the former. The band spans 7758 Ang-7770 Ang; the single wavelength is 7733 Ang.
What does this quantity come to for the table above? 2.9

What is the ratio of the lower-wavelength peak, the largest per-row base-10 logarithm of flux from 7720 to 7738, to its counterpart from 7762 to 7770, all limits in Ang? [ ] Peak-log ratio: 0.99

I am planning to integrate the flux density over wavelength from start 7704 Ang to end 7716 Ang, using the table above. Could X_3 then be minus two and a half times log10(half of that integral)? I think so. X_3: -3.45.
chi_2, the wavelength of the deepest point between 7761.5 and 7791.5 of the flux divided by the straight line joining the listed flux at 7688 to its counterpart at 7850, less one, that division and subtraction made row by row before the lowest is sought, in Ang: 7790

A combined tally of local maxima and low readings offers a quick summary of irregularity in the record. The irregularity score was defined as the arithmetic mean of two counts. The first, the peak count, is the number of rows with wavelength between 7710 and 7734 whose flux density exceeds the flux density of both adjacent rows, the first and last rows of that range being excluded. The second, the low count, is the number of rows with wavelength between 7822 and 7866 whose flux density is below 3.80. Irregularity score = 4.0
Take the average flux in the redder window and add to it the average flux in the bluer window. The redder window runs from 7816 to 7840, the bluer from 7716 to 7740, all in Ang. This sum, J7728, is 7.73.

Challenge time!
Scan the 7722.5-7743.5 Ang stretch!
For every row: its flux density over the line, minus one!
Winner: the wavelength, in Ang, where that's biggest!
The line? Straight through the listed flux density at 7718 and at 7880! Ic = 7730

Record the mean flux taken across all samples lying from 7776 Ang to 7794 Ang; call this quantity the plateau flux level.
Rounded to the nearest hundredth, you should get 3.84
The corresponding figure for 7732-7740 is 3.90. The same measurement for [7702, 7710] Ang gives 3.99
